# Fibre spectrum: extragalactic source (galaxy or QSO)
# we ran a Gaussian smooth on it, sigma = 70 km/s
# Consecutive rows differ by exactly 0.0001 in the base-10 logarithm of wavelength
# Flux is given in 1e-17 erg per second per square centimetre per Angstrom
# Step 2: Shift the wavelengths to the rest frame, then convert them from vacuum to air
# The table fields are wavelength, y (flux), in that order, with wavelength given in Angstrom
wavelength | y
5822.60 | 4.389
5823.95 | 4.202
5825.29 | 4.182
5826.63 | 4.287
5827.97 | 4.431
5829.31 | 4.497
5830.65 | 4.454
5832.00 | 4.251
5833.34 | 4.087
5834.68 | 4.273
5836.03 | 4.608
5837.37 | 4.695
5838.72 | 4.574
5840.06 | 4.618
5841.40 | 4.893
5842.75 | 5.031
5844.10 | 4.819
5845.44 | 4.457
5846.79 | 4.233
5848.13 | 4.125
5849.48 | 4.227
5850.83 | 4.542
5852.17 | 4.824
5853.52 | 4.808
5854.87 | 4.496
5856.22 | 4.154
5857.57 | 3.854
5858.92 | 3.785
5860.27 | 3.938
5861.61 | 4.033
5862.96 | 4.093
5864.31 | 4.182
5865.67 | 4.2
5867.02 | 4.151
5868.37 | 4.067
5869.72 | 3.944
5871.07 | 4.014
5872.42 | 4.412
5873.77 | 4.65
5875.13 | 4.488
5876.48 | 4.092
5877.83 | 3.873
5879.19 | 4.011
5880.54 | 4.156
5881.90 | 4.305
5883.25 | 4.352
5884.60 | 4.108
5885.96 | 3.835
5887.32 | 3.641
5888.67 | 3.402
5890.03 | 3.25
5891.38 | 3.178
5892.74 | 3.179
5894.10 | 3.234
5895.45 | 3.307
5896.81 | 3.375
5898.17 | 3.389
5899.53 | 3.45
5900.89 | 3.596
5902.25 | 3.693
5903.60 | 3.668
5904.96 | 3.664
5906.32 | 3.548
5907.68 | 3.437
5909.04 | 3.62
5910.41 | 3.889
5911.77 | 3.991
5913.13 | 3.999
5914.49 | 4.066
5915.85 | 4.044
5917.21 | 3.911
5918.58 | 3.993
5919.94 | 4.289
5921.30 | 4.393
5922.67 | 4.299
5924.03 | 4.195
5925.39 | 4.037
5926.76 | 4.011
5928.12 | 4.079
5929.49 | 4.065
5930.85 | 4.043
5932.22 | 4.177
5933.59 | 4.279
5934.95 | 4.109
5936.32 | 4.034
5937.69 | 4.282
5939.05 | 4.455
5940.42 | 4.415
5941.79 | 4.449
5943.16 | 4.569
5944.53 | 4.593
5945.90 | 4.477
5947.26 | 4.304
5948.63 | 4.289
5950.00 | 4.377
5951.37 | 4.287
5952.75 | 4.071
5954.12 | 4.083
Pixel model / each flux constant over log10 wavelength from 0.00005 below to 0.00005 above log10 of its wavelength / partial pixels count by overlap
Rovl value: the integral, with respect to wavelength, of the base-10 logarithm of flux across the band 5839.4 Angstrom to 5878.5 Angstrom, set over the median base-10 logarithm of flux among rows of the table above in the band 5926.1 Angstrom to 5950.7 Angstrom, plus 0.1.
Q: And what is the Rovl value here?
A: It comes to 39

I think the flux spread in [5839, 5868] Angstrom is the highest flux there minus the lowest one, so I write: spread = 1.2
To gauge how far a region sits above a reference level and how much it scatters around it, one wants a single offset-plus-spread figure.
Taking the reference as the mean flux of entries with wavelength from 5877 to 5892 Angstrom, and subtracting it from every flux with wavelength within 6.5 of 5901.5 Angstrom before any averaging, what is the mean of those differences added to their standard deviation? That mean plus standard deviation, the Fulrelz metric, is -0.18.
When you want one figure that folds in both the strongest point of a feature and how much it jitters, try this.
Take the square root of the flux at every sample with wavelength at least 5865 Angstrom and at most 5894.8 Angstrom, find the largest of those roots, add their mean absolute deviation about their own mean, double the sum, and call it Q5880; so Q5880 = 4.49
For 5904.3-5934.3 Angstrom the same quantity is 4.28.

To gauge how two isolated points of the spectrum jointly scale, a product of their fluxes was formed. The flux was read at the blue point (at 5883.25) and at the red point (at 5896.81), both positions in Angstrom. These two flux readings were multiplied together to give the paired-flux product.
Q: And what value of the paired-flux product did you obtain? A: 14.7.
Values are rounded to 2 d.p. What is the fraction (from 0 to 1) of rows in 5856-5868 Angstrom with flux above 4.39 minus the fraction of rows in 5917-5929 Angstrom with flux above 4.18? -0.44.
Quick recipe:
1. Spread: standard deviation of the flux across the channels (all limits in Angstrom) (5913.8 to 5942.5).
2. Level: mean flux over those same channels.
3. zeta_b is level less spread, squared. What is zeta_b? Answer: 16.1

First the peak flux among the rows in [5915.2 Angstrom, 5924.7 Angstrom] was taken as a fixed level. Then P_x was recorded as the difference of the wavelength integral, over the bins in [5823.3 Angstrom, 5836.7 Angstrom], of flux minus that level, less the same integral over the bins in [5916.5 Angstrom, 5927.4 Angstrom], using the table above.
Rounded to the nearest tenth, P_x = 1.9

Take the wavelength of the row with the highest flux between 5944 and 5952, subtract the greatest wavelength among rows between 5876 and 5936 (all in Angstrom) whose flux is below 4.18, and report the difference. 9.6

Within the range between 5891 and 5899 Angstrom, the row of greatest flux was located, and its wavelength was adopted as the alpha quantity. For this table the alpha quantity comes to 5898.17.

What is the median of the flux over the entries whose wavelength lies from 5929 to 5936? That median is 4.11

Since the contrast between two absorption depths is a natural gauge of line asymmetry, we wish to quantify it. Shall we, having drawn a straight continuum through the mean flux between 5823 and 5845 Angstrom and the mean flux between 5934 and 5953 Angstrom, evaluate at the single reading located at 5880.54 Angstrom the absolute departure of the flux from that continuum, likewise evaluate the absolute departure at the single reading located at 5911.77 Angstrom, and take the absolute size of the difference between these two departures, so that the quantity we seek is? 0.1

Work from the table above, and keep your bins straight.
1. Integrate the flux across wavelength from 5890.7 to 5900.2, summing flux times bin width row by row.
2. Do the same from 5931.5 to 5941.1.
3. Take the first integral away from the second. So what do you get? 9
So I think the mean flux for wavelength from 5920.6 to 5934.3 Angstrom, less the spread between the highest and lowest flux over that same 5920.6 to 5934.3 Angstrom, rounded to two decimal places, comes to 3.78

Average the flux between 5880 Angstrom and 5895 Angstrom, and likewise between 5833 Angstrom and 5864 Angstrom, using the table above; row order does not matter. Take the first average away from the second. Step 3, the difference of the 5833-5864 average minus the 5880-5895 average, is 0.7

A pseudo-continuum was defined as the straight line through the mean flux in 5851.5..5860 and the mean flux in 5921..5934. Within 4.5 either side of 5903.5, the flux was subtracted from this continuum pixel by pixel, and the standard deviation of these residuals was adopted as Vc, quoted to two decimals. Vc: 0.10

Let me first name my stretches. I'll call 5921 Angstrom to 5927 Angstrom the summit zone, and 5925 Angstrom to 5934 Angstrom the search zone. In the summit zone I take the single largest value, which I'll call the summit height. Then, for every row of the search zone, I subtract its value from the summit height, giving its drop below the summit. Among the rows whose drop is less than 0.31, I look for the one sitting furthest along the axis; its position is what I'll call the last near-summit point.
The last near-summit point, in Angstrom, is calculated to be 5933.59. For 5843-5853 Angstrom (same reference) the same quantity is 5852.17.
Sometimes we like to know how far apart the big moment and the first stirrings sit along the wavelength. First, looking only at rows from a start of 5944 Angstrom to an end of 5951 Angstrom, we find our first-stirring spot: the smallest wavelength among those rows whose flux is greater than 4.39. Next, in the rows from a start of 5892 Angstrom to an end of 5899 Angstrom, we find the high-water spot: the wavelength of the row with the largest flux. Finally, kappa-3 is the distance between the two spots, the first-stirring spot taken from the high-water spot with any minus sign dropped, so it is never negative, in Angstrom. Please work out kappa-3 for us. 46.4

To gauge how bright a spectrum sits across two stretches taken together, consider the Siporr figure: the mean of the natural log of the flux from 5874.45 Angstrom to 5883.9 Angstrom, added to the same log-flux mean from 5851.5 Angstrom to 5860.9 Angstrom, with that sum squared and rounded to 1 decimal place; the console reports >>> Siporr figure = 8.3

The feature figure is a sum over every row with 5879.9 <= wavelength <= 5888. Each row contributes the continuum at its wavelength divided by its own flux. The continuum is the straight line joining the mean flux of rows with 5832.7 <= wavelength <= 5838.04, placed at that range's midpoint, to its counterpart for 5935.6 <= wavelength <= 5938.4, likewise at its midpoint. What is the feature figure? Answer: 6.4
